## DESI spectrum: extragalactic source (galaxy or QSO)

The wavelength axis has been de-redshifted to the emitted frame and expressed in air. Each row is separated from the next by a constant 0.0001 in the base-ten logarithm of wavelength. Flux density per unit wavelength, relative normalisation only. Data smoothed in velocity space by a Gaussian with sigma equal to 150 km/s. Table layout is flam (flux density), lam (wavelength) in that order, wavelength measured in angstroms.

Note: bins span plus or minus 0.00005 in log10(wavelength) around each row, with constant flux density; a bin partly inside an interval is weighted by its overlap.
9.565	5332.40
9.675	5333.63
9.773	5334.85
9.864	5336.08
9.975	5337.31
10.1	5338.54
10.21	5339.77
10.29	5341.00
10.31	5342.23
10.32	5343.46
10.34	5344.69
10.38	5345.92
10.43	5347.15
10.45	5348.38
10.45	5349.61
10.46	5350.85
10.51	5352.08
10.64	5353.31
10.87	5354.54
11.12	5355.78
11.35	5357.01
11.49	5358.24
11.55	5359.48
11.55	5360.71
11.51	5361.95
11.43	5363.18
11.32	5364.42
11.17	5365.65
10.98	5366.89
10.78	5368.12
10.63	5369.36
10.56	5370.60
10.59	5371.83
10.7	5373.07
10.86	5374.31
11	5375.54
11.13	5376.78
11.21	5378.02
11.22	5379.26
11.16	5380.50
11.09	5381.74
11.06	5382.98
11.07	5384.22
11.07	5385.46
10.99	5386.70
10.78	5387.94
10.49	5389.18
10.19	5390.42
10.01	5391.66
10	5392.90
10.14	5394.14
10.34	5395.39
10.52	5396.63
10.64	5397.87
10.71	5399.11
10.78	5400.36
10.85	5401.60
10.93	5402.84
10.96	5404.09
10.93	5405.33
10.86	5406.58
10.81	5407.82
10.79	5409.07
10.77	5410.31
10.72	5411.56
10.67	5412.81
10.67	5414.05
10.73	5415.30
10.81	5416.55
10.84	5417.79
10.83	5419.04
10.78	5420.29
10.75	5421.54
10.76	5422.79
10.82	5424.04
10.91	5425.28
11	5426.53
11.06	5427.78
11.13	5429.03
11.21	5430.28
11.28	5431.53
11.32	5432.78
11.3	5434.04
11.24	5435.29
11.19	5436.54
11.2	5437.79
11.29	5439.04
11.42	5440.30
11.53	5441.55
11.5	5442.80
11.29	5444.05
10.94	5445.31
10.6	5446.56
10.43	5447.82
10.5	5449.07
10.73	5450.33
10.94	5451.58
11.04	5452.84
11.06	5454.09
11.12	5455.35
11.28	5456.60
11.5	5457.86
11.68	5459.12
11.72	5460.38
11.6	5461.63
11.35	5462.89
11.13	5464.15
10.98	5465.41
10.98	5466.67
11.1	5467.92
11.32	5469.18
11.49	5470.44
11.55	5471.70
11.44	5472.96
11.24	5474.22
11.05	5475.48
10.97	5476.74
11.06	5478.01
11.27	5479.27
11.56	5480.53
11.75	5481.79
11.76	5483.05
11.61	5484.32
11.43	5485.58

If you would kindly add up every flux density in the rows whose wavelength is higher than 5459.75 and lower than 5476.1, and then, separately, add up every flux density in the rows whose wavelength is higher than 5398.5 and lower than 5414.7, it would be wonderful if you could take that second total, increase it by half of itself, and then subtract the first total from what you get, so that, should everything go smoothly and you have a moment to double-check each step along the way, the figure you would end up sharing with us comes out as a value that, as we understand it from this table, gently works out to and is 64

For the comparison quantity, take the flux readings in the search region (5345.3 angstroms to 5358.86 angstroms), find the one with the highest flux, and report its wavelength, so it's 5358.24 angstroms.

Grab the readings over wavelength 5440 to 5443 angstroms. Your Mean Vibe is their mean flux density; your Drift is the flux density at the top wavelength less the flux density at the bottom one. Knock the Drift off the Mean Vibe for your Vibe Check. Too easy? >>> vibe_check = 11.4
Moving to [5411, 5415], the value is 10.7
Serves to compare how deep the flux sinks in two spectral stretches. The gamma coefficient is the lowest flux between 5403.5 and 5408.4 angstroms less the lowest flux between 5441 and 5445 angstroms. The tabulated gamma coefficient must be -0.48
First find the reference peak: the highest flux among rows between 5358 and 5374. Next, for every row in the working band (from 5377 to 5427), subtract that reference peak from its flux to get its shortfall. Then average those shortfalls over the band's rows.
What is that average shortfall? -0.78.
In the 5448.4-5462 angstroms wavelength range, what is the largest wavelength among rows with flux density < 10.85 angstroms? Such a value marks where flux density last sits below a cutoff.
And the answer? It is 5450.33 angstroms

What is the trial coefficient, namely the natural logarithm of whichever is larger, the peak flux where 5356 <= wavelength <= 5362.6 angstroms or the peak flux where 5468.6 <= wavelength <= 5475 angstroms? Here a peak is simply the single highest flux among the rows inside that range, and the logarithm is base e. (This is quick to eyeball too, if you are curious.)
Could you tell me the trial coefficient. 2.45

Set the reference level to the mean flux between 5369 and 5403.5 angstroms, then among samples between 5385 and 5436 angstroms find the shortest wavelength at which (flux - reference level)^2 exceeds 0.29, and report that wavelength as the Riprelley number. 5390.42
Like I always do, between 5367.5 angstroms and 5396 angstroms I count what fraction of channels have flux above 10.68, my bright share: 0.6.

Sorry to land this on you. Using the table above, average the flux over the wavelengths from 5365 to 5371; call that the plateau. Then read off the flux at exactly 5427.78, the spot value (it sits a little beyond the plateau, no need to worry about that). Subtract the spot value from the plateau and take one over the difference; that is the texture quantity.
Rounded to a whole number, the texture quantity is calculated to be -4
